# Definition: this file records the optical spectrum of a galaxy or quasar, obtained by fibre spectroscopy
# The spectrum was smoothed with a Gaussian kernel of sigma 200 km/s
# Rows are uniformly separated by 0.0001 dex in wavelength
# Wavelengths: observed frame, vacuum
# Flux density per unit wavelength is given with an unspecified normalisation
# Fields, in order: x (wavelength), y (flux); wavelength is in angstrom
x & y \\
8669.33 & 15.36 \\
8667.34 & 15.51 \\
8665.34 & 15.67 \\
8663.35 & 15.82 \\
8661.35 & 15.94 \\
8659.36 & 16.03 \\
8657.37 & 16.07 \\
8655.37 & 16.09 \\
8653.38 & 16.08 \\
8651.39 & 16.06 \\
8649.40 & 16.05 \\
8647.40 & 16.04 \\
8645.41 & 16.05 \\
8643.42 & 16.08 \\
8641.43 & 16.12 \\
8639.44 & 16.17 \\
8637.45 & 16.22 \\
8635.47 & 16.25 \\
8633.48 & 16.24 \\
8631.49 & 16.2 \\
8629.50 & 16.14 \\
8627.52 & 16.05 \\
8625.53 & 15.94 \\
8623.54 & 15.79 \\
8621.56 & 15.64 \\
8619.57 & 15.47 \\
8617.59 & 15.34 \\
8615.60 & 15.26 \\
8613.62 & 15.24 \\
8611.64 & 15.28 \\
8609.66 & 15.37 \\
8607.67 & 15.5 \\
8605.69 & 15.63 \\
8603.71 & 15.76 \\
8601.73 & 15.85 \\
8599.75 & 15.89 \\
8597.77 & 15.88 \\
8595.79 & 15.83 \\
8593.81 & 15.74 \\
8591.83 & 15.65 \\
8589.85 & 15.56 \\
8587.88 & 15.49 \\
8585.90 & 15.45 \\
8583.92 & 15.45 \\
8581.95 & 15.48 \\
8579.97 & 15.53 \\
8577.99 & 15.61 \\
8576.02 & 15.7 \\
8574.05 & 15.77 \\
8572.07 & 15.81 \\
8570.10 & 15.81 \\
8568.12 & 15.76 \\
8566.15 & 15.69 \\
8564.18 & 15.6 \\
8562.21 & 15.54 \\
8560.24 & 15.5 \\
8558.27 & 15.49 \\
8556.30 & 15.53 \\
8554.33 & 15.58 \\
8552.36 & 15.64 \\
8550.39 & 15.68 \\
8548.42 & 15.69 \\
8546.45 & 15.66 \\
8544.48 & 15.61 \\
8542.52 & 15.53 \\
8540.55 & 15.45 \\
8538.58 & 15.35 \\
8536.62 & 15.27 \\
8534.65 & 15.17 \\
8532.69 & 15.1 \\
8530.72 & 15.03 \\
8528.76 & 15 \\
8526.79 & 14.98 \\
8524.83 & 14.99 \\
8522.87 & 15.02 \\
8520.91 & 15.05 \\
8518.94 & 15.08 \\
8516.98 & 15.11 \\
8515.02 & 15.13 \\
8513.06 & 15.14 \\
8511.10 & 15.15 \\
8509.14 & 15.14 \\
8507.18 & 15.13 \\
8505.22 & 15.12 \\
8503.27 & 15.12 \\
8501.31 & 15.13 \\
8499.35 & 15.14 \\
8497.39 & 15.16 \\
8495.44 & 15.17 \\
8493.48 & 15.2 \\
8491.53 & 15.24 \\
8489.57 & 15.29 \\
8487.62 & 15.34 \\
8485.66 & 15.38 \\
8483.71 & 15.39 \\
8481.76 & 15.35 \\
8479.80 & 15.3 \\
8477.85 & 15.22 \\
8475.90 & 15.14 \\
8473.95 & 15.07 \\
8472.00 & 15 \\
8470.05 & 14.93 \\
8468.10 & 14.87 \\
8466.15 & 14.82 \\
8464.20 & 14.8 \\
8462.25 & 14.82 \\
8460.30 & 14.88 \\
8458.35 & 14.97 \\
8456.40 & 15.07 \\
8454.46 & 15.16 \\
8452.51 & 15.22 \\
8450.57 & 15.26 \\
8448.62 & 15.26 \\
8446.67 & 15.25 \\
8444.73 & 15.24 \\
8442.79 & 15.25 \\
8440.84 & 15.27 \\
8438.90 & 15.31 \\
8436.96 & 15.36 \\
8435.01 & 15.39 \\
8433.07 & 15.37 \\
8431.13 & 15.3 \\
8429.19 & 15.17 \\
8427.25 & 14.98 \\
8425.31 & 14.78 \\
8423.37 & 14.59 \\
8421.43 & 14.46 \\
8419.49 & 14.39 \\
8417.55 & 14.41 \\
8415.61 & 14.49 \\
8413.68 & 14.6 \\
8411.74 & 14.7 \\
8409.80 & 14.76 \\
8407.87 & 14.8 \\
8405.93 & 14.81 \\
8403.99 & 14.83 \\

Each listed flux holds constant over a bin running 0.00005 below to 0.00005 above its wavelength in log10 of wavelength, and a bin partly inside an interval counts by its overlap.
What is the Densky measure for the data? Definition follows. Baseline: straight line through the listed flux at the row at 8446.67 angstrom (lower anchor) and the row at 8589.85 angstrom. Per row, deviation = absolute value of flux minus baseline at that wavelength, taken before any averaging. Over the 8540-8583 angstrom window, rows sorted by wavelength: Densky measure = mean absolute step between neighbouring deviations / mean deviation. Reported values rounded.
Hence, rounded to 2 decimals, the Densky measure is 0.39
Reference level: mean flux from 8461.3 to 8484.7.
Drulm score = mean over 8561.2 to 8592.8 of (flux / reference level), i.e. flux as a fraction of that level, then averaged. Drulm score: 1.037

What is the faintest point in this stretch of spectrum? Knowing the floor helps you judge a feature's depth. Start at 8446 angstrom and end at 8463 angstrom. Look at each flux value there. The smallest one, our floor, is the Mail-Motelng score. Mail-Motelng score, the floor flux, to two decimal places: 14.82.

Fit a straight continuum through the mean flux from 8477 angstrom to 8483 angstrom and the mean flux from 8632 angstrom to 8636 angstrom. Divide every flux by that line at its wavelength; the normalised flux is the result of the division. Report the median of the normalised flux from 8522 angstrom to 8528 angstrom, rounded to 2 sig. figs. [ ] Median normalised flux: 0.96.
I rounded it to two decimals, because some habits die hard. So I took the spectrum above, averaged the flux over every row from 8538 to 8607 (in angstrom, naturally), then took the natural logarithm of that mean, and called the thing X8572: 2.75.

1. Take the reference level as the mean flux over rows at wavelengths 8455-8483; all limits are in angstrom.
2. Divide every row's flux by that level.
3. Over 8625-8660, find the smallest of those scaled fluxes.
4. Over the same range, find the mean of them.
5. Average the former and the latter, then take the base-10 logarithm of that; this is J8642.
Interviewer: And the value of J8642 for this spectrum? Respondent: 0.028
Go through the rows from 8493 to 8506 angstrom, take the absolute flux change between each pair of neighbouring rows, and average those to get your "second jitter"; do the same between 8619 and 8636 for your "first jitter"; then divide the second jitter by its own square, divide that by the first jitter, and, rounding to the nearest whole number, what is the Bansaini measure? 769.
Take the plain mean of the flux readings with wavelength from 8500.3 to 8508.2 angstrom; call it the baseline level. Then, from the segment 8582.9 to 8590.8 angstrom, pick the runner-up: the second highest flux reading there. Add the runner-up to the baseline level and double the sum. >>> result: 61.23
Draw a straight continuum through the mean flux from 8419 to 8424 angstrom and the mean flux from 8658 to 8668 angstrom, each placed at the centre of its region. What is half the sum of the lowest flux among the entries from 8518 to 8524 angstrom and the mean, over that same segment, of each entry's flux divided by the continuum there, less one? 7.5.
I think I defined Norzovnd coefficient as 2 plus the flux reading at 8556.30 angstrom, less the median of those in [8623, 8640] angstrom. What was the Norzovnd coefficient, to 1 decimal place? 1.4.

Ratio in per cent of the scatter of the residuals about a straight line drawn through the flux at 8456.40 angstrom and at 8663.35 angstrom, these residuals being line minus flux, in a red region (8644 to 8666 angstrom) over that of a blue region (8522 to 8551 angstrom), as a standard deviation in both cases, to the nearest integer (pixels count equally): 60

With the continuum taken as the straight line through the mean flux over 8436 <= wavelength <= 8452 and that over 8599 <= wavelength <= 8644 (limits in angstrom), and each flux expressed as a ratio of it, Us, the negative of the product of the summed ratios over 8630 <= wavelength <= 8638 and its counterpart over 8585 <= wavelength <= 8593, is -16.22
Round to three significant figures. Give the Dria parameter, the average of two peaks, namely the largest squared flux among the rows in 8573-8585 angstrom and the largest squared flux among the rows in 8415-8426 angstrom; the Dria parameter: 234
